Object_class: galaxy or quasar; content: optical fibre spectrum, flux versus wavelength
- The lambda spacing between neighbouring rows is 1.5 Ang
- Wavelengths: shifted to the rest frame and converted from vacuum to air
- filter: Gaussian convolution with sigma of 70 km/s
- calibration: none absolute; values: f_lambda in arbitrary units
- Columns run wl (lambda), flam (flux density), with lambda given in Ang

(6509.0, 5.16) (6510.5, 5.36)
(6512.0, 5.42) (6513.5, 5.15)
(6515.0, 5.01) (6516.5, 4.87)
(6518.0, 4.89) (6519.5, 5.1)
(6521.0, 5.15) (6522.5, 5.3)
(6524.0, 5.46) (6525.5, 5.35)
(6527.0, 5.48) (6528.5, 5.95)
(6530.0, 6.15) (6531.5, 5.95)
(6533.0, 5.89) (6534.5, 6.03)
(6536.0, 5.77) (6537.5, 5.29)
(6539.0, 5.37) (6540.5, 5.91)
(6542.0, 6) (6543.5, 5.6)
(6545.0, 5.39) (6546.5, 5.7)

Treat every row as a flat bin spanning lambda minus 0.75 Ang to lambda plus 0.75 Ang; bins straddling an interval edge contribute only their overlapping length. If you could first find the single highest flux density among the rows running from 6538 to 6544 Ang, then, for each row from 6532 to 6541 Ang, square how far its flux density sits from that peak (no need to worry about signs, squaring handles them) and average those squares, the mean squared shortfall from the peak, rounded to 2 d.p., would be 0.16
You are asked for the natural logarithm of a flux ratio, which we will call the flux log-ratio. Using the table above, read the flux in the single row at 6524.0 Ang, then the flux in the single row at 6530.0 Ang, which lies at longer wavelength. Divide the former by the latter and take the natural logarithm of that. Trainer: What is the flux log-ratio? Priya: -0.12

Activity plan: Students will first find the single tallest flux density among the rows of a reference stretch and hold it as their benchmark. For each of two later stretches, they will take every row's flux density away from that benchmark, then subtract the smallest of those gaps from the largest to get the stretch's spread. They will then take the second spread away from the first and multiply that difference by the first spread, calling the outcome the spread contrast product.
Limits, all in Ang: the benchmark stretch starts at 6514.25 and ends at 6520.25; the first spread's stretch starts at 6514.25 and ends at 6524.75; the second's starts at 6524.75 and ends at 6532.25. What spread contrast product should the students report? -0.124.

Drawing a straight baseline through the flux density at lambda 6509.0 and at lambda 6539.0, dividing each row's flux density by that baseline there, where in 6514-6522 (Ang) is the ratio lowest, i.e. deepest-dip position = 6516.5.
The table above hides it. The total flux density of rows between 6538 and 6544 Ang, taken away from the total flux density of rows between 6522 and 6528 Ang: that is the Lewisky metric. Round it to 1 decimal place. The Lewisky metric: -1.3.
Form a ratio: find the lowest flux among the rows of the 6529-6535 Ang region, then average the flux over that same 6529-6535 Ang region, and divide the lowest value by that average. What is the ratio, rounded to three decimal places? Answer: 0.981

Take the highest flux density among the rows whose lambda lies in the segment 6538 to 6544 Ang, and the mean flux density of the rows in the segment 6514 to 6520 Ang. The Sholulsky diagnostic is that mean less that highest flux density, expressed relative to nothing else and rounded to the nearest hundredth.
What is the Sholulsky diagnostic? -1.03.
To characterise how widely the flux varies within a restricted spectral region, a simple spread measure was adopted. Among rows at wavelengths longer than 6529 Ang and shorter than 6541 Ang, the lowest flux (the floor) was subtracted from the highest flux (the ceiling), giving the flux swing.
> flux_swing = 0.86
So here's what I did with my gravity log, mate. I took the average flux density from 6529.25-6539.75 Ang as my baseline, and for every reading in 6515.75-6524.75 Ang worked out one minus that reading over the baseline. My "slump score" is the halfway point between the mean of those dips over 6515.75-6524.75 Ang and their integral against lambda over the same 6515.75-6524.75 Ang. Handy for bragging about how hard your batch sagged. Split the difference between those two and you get 0.56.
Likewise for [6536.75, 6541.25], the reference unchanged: 0.12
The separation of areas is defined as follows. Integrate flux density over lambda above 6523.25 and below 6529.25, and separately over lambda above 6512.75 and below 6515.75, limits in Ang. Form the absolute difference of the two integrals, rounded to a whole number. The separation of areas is 18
